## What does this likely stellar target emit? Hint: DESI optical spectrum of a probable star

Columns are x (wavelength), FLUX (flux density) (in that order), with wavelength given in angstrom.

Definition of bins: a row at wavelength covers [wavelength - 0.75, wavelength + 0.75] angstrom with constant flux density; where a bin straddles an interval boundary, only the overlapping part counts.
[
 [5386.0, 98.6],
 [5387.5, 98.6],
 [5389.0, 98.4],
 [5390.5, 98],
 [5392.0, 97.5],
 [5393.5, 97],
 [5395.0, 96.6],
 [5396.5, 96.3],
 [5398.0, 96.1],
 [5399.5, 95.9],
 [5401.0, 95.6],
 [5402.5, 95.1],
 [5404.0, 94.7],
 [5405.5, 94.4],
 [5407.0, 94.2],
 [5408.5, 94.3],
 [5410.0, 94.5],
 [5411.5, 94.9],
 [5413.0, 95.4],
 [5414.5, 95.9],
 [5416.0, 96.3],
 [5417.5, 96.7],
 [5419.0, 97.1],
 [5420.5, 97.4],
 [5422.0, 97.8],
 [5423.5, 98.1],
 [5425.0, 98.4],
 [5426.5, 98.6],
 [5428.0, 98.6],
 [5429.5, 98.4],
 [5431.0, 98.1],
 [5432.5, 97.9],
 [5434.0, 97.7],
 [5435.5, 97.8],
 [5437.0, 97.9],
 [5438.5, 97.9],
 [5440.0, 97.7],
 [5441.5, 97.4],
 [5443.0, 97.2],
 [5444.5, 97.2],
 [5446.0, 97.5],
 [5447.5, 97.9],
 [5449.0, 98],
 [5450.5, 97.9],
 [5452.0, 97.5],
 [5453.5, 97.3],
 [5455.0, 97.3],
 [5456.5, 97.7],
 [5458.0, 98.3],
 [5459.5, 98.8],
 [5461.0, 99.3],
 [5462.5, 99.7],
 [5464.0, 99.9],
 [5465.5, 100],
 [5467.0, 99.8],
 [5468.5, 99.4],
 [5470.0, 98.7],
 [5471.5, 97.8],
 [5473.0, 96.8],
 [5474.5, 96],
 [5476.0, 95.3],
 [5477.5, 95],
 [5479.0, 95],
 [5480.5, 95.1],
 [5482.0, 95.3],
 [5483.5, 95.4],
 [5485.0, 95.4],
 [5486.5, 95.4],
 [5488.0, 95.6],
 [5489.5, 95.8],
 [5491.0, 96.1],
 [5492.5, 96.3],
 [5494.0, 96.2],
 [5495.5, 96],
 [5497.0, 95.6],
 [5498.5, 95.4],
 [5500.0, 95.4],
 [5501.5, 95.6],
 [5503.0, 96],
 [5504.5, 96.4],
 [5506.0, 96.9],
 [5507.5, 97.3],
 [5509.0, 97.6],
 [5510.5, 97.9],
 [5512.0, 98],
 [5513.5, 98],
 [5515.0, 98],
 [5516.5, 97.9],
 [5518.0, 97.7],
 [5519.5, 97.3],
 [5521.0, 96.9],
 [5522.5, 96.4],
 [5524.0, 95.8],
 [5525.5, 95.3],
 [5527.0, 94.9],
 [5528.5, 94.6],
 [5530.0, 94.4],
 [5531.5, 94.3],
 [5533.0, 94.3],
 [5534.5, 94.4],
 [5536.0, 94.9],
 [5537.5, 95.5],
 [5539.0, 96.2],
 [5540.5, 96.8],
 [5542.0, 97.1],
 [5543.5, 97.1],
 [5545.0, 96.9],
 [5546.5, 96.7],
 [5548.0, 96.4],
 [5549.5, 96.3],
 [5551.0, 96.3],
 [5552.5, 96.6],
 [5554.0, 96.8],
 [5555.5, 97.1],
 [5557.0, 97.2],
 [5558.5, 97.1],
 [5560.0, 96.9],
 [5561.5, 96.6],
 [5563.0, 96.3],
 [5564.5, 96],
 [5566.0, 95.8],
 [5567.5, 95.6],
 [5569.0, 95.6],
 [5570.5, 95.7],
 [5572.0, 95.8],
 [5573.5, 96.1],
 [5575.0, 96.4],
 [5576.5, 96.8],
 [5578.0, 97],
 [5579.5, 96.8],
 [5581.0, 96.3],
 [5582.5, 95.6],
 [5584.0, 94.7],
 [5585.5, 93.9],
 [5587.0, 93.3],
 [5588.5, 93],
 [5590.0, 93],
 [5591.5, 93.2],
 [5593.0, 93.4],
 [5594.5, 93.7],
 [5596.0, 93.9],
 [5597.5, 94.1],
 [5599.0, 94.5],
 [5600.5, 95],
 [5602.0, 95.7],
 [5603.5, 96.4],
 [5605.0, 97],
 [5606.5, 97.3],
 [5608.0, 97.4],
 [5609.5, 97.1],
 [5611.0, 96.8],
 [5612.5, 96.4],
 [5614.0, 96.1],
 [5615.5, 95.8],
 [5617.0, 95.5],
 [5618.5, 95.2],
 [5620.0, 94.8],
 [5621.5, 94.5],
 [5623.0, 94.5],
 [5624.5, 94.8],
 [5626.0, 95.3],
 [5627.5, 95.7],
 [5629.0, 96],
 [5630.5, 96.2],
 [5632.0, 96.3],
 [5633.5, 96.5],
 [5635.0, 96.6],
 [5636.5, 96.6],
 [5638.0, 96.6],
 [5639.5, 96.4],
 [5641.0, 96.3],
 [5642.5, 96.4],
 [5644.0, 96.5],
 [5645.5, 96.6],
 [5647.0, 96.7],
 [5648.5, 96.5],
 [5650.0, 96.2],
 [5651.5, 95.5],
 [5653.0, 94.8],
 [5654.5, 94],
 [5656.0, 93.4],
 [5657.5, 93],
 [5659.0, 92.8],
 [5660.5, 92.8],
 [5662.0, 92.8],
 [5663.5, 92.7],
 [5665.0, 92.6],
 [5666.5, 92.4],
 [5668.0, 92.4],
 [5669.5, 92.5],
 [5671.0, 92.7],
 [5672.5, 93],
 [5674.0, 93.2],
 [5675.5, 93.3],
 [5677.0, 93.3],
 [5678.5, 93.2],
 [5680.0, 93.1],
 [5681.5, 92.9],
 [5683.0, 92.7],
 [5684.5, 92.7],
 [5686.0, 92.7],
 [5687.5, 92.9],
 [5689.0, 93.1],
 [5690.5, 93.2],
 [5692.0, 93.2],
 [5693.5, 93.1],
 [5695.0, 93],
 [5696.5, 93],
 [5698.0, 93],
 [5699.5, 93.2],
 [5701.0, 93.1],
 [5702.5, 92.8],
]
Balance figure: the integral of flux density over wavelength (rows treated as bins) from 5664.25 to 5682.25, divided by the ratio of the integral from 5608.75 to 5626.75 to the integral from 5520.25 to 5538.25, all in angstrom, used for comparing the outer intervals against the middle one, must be 1664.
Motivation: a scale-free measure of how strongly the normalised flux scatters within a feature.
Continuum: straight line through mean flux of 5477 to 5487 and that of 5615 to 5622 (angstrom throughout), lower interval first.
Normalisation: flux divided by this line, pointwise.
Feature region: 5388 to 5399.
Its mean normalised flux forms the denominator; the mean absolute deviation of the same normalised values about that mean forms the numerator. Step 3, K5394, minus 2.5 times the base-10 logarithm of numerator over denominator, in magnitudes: 5.3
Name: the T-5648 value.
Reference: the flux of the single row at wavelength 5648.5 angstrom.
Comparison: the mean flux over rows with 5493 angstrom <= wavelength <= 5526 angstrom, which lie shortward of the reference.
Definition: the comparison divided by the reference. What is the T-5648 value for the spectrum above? 1.002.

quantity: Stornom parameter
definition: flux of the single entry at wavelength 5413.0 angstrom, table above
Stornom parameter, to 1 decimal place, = 95.4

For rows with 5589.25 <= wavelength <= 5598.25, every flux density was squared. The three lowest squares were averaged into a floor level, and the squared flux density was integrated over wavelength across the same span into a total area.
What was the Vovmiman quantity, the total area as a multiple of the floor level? 9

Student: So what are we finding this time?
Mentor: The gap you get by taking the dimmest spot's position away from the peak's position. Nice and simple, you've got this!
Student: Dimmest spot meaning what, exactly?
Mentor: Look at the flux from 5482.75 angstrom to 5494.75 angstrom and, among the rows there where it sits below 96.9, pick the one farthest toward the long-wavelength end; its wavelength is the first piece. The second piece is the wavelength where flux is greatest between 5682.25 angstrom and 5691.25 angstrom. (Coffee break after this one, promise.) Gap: 196.5 angstrom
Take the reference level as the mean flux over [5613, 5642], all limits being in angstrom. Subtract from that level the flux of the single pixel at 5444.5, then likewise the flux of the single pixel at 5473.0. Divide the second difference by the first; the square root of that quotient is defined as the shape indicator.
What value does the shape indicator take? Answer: 0.85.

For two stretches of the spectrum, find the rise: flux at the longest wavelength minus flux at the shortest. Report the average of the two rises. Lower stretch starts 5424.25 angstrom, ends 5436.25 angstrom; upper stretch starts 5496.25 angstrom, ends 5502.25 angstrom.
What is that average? -0.3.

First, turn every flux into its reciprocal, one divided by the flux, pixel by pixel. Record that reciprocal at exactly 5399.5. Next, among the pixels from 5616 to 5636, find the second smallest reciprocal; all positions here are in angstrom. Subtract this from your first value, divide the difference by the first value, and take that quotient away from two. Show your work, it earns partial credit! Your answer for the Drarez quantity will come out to 1.99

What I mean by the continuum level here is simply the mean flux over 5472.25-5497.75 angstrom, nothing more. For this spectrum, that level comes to 95.7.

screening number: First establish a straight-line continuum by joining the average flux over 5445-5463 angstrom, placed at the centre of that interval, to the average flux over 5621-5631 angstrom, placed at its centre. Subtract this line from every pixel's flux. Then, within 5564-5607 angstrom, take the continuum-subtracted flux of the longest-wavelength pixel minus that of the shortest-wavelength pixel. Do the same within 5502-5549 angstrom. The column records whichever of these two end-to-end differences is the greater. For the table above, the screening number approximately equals 2.0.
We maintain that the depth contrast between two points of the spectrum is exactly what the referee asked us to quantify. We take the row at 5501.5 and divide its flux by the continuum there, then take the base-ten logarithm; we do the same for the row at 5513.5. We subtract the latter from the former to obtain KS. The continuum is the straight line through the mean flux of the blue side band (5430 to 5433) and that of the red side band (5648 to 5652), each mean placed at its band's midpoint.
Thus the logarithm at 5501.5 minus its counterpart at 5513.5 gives -0.011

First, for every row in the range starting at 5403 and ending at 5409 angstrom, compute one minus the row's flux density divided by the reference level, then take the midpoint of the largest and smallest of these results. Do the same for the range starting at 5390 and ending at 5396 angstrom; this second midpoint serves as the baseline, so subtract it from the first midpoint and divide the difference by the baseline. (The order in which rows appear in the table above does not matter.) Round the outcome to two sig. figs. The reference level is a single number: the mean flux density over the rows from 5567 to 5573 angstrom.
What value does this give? -1.8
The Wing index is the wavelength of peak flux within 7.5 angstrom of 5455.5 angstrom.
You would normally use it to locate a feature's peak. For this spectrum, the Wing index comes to 5462.5 angstrom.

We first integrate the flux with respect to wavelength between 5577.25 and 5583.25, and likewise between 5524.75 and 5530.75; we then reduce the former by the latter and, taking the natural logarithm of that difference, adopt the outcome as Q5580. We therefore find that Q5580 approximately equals 2.3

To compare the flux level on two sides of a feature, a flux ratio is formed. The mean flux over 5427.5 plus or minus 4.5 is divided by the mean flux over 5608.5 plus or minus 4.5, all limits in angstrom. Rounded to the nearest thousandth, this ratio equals 1.014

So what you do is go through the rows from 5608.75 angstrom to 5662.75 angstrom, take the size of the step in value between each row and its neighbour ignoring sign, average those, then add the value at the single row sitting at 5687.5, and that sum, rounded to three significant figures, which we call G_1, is 93.2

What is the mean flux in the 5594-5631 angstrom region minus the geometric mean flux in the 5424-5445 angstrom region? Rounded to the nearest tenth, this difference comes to -2.3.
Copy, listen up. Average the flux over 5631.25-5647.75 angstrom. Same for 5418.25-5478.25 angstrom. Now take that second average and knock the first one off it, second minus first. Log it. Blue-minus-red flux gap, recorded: 1.4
